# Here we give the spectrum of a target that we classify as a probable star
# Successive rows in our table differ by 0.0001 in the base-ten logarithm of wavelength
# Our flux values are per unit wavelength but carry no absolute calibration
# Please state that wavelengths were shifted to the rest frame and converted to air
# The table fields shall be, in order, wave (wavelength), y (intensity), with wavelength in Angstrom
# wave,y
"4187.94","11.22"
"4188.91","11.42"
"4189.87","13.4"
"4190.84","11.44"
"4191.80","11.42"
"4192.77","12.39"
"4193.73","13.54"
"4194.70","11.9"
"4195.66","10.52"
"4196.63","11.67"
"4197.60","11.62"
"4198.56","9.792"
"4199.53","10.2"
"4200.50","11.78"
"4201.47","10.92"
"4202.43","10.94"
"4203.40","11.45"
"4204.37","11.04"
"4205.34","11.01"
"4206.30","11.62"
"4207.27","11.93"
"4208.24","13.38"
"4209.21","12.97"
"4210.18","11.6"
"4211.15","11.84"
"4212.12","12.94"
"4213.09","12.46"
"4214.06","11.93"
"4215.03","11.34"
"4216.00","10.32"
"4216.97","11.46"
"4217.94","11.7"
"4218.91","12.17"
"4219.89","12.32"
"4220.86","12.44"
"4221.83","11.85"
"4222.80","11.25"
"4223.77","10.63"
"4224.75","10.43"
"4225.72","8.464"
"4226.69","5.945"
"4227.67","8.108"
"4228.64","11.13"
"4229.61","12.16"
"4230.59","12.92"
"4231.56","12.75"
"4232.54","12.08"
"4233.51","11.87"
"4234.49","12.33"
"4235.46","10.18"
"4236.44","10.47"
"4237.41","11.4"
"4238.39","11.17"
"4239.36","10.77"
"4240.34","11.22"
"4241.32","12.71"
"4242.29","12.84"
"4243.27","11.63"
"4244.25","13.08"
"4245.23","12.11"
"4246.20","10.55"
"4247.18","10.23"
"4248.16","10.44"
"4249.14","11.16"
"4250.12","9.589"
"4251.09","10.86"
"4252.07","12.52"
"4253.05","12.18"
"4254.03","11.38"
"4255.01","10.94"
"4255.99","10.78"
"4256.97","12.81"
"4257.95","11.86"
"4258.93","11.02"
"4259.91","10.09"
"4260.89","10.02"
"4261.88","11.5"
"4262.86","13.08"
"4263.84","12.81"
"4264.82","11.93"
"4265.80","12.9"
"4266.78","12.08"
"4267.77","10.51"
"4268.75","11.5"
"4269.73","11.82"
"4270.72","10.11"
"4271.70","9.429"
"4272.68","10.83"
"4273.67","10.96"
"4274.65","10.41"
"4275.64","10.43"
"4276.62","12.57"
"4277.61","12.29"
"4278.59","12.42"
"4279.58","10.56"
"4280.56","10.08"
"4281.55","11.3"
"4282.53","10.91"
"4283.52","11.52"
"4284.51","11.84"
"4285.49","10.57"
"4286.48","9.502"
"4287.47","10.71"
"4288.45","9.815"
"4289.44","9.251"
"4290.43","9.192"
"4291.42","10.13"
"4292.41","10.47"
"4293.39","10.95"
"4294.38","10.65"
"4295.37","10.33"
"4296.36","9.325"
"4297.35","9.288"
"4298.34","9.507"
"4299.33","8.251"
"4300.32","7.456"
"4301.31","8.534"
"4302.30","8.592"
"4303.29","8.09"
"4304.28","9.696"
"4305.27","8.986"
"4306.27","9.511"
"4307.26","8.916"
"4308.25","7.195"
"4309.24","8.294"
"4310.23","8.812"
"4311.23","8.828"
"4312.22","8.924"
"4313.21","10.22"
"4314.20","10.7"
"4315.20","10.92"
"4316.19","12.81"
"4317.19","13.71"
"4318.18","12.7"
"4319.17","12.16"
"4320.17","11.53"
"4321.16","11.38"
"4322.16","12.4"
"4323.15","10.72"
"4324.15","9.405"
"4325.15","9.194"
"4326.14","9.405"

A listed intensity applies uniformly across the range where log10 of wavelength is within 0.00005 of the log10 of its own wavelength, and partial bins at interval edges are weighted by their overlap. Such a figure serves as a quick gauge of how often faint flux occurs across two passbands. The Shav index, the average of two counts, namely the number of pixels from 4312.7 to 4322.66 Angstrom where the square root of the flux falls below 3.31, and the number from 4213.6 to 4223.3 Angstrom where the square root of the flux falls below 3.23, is 2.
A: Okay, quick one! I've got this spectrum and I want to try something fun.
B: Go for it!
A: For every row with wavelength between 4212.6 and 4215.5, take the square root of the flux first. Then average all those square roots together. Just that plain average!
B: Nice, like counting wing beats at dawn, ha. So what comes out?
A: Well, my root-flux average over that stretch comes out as 3.45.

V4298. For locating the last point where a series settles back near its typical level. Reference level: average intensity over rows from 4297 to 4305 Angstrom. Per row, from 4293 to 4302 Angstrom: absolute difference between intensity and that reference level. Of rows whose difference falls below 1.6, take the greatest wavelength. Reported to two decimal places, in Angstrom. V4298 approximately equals 4301.31 Angstrom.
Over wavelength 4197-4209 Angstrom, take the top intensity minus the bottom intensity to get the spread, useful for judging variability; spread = 3.6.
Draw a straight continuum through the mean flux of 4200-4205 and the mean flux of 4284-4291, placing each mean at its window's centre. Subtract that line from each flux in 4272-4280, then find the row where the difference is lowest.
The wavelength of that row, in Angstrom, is 4274.65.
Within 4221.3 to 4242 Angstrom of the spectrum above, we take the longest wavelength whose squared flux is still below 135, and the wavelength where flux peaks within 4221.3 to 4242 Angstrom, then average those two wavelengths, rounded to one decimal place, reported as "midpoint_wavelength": 4235.5 Angstrom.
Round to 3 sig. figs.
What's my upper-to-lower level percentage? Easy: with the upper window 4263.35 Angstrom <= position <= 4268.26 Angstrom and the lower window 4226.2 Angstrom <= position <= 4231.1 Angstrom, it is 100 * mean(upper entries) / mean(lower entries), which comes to 120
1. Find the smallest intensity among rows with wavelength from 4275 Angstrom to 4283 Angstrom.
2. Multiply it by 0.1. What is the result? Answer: 1.01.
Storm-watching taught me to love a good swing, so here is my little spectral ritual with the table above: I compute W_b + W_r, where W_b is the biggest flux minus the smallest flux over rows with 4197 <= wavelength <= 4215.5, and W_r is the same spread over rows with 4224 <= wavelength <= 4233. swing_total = 11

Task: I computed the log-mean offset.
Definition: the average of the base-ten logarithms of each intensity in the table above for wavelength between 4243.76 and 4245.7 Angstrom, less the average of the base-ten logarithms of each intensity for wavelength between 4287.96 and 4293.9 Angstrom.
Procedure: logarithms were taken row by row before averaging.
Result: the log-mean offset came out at 0.10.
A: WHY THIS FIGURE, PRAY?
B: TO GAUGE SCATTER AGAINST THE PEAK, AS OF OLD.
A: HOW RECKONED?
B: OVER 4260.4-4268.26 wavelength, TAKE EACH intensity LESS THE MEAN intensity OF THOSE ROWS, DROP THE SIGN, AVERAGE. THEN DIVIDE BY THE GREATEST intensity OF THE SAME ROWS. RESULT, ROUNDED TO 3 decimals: 0.067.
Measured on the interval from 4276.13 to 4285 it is 0.056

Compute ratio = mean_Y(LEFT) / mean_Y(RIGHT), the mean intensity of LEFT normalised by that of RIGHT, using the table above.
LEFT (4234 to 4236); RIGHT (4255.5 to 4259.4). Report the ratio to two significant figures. 0.97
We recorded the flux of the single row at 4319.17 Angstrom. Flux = 12.16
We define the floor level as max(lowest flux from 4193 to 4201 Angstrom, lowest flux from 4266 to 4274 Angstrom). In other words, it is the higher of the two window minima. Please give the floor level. 9.8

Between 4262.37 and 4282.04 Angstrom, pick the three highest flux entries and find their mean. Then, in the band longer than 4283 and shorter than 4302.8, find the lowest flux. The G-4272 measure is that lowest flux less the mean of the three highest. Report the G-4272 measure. -5.47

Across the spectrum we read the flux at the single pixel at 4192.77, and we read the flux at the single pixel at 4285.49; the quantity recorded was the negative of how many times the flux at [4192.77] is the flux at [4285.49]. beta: -1.2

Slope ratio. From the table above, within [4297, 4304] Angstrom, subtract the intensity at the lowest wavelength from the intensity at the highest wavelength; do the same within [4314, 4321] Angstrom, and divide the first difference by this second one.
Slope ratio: -1.4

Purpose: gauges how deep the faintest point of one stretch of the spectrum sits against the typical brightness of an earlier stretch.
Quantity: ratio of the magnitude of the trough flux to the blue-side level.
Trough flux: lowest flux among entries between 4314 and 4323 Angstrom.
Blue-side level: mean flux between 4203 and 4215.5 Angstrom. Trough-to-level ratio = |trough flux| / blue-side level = 0.89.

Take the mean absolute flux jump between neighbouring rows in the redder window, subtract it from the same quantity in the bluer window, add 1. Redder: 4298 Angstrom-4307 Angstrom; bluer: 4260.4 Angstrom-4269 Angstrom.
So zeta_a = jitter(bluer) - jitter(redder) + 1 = 1.3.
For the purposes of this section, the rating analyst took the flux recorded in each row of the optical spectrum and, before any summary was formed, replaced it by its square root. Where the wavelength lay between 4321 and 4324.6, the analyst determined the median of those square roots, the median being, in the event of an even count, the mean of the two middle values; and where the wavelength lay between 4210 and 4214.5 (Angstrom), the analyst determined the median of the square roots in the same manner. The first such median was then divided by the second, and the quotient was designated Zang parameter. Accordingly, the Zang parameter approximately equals 0.96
